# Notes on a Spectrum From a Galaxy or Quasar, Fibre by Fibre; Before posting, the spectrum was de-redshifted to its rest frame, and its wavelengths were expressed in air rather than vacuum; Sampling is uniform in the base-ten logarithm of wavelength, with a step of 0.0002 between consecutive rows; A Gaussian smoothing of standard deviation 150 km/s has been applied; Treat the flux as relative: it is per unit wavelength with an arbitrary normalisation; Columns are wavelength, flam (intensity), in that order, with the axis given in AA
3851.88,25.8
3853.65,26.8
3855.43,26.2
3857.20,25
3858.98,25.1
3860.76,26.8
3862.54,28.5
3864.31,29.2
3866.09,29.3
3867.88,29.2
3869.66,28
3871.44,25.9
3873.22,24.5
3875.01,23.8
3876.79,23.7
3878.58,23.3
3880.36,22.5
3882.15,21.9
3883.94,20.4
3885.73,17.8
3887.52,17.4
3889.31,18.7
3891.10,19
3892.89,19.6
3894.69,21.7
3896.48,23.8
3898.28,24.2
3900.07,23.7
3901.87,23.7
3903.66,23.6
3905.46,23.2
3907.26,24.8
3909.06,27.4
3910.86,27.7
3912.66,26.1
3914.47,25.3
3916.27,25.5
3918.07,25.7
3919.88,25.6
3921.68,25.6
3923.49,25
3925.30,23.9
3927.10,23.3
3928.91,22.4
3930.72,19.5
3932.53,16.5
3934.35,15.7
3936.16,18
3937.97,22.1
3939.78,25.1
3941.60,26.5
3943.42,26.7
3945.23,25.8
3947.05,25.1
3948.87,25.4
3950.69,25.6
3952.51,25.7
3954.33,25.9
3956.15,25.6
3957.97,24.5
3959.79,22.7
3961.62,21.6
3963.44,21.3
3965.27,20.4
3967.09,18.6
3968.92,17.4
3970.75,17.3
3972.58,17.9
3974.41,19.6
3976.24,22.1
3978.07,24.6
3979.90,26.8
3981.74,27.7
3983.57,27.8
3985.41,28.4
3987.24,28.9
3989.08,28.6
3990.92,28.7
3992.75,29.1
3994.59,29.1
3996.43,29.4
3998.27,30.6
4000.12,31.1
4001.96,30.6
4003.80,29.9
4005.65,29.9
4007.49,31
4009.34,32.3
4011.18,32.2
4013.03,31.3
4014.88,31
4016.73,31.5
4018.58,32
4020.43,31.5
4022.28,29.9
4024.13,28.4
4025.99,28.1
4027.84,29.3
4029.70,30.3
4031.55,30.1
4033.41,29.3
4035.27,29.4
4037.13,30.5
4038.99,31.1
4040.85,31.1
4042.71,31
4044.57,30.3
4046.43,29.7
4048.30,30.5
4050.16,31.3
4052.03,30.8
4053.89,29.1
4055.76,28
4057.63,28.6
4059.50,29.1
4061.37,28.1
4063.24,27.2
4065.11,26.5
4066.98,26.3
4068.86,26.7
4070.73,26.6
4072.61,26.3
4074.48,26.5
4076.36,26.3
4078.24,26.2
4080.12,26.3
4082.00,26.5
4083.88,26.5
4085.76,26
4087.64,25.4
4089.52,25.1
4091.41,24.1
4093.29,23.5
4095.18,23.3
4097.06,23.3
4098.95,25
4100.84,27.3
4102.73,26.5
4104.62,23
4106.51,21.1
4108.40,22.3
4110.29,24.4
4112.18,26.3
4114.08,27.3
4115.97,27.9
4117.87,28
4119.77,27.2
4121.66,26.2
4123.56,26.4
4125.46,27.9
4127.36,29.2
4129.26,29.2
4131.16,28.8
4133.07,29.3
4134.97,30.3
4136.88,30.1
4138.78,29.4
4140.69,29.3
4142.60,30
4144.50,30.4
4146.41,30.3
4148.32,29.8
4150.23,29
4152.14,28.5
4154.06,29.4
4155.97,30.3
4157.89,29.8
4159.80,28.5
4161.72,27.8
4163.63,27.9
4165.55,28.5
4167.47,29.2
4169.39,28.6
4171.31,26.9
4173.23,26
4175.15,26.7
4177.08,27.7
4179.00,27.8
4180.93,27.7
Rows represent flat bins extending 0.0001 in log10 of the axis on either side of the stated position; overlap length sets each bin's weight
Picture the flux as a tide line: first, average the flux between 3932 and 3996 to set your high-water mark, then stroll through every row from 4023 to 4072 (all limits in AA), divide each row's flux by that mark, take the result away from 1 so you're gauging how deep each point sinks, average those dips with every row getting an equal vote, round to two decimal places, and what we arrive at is -0.22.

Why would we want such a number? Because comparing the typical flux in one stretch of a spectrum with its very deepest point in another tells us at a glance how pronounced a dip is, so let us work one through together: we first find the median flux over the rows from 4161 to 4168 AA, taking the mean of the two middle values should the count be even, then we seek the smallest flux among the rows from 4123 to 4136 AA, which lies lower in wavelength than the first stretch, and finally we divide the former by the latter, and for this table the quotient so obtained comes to 1.07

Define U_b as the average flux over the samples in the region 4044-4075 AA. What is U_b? 28.3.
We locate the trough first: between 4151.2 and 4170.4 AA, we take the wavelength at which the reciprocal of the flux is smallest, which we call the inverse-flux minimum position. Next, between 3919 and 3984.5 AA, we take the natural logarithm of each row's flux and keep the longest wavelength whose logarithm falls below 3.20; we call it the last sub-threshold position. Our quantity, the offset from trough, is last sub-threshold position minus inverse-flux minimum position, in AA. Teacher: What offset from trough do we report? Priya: -179.7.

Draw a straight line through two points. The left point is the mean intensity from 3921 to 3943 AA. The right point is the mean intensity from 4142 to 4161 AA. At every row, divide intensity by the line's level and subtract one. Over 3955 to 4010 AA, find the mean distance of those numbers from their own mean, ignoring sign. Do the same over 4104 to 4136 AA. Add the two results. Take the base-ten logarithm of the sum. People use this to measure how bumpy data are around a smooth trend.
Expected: -0.66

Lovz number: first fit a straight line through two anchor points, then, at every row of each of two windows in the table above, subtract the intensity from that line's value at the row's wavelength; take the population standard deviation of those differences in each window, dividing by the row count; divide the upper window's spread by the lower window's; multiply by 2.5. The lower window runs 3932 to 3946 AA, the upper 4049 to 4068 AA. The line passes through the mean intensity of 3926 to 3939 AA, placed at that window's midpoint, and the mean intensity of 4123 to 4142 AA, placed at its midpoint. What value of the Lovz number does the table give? 1.1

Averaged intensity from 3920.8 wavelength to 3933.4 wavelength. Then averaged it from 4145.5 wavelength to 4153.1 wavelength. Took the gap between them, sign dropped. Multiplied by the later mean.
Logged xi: 208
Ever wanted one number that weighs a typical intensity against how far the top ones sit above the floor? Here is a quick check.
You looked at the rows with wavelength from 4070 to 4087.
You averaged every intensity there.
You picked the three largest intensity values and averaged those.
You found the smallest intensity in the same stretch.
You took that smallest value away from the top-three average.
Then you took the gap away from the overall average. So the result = 26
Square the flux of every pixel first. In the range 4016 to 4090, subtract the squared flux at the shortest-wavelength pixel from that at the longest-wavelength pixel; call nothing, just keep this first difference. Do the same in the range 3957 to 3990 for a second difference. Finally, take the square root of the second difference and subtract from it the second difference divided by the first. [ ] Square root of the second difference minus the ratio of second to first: 15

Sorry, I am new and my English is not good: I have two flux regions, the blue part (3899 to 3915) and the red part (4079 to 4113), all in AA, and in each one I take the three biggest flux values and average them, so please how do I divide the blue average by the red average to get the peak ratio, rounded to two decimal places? 1.01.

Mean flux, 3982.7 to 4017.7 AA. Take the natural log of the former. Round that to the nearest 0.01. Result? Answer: 3.40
